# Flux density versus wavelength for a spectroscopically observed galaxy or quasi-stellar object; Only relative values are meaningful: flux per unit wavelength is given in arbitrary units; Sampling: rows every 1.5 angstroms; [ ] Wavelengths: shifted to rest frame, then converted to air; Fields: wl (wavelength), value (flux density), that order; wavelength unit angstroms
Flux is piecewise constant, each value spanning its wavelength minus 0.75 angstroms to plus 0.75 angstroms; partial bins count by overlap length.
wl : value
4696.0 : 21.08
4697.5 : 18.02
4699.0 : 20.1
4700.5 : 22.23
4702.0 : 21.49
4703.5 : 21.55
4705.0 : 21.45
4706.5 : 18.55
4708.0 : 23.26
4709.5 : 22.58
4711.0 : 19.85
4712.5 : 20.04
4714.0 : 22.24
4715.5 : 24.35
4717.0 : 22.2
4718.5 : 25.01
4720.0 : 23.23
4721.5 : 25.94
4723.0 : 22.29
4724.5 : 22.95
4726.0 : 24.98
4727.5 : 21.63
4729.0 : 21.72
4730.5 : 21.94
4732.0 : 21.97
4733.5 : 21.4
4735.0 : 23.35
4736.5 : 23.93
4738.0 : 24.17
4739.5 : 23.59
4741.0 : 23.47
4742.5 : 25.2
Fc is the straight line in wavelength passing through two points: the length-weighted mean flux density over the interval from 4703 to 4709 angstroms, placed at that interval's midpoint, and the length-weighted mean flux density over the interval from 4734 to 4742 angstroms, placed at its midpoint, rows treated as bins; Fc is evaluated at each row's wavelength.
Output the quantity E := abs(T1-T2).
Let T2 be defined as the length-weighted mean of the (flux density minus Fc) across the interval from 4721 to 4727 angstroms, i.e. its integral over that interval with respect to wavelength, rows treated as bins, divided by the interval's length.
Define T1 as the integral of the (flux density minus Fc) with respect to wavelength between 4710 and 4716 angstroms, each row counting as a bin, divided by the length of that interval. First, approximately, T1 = -0.2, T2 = 1.2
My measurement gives 1.5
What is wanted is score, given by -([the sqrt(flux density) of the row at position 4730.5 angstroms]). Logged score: -4.68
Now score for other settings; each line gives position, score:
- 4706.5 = -4.31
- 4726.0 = -5.00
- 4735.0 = -4.83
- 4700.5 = -4.71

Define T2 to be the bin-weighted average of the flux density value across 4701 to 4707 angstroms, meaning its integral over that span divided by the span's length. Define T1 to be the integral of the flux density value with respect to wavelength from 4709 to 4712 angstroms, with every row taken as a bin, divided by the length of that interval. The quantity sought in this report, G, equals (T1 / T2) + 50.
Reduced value 51.0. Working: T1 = 21.0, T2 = 20.9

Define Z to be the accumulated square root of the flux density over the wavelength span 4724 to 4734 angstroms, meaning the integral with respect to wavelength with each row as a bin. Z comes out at 47.3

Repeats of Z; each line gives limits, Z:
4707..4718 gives 51.6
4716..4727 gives 53.6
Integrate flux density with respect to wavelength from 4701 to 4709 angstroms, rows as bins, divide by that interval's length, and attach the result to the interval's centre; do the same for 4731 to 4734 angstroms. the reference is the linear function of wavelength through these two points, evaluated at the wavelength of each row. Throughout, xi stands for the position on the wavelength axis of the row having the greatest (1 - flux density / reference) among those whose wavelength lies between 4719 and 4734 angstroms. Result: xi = 4733.5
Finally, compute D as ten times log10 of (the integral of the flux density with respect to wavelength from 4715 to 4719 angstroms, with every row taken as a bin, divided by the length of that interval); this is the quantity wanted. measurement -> 13.8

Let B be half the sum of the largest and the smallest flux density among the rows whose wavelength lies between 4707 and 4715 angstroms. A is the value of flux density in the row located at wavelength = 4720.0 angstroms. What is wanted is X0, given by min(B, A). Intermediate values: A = 23.23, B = 21.6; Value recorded 21.6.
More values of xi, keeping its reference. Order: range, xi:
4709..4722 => 4711.0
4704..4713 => 4706.5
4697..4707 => 4697.5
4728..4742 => 4733.5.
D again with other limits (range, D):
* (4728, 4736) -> 13.4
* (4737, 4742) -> 13.8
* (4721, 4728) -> 13.7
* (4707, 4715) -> 13.3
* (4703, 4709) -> 13.3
